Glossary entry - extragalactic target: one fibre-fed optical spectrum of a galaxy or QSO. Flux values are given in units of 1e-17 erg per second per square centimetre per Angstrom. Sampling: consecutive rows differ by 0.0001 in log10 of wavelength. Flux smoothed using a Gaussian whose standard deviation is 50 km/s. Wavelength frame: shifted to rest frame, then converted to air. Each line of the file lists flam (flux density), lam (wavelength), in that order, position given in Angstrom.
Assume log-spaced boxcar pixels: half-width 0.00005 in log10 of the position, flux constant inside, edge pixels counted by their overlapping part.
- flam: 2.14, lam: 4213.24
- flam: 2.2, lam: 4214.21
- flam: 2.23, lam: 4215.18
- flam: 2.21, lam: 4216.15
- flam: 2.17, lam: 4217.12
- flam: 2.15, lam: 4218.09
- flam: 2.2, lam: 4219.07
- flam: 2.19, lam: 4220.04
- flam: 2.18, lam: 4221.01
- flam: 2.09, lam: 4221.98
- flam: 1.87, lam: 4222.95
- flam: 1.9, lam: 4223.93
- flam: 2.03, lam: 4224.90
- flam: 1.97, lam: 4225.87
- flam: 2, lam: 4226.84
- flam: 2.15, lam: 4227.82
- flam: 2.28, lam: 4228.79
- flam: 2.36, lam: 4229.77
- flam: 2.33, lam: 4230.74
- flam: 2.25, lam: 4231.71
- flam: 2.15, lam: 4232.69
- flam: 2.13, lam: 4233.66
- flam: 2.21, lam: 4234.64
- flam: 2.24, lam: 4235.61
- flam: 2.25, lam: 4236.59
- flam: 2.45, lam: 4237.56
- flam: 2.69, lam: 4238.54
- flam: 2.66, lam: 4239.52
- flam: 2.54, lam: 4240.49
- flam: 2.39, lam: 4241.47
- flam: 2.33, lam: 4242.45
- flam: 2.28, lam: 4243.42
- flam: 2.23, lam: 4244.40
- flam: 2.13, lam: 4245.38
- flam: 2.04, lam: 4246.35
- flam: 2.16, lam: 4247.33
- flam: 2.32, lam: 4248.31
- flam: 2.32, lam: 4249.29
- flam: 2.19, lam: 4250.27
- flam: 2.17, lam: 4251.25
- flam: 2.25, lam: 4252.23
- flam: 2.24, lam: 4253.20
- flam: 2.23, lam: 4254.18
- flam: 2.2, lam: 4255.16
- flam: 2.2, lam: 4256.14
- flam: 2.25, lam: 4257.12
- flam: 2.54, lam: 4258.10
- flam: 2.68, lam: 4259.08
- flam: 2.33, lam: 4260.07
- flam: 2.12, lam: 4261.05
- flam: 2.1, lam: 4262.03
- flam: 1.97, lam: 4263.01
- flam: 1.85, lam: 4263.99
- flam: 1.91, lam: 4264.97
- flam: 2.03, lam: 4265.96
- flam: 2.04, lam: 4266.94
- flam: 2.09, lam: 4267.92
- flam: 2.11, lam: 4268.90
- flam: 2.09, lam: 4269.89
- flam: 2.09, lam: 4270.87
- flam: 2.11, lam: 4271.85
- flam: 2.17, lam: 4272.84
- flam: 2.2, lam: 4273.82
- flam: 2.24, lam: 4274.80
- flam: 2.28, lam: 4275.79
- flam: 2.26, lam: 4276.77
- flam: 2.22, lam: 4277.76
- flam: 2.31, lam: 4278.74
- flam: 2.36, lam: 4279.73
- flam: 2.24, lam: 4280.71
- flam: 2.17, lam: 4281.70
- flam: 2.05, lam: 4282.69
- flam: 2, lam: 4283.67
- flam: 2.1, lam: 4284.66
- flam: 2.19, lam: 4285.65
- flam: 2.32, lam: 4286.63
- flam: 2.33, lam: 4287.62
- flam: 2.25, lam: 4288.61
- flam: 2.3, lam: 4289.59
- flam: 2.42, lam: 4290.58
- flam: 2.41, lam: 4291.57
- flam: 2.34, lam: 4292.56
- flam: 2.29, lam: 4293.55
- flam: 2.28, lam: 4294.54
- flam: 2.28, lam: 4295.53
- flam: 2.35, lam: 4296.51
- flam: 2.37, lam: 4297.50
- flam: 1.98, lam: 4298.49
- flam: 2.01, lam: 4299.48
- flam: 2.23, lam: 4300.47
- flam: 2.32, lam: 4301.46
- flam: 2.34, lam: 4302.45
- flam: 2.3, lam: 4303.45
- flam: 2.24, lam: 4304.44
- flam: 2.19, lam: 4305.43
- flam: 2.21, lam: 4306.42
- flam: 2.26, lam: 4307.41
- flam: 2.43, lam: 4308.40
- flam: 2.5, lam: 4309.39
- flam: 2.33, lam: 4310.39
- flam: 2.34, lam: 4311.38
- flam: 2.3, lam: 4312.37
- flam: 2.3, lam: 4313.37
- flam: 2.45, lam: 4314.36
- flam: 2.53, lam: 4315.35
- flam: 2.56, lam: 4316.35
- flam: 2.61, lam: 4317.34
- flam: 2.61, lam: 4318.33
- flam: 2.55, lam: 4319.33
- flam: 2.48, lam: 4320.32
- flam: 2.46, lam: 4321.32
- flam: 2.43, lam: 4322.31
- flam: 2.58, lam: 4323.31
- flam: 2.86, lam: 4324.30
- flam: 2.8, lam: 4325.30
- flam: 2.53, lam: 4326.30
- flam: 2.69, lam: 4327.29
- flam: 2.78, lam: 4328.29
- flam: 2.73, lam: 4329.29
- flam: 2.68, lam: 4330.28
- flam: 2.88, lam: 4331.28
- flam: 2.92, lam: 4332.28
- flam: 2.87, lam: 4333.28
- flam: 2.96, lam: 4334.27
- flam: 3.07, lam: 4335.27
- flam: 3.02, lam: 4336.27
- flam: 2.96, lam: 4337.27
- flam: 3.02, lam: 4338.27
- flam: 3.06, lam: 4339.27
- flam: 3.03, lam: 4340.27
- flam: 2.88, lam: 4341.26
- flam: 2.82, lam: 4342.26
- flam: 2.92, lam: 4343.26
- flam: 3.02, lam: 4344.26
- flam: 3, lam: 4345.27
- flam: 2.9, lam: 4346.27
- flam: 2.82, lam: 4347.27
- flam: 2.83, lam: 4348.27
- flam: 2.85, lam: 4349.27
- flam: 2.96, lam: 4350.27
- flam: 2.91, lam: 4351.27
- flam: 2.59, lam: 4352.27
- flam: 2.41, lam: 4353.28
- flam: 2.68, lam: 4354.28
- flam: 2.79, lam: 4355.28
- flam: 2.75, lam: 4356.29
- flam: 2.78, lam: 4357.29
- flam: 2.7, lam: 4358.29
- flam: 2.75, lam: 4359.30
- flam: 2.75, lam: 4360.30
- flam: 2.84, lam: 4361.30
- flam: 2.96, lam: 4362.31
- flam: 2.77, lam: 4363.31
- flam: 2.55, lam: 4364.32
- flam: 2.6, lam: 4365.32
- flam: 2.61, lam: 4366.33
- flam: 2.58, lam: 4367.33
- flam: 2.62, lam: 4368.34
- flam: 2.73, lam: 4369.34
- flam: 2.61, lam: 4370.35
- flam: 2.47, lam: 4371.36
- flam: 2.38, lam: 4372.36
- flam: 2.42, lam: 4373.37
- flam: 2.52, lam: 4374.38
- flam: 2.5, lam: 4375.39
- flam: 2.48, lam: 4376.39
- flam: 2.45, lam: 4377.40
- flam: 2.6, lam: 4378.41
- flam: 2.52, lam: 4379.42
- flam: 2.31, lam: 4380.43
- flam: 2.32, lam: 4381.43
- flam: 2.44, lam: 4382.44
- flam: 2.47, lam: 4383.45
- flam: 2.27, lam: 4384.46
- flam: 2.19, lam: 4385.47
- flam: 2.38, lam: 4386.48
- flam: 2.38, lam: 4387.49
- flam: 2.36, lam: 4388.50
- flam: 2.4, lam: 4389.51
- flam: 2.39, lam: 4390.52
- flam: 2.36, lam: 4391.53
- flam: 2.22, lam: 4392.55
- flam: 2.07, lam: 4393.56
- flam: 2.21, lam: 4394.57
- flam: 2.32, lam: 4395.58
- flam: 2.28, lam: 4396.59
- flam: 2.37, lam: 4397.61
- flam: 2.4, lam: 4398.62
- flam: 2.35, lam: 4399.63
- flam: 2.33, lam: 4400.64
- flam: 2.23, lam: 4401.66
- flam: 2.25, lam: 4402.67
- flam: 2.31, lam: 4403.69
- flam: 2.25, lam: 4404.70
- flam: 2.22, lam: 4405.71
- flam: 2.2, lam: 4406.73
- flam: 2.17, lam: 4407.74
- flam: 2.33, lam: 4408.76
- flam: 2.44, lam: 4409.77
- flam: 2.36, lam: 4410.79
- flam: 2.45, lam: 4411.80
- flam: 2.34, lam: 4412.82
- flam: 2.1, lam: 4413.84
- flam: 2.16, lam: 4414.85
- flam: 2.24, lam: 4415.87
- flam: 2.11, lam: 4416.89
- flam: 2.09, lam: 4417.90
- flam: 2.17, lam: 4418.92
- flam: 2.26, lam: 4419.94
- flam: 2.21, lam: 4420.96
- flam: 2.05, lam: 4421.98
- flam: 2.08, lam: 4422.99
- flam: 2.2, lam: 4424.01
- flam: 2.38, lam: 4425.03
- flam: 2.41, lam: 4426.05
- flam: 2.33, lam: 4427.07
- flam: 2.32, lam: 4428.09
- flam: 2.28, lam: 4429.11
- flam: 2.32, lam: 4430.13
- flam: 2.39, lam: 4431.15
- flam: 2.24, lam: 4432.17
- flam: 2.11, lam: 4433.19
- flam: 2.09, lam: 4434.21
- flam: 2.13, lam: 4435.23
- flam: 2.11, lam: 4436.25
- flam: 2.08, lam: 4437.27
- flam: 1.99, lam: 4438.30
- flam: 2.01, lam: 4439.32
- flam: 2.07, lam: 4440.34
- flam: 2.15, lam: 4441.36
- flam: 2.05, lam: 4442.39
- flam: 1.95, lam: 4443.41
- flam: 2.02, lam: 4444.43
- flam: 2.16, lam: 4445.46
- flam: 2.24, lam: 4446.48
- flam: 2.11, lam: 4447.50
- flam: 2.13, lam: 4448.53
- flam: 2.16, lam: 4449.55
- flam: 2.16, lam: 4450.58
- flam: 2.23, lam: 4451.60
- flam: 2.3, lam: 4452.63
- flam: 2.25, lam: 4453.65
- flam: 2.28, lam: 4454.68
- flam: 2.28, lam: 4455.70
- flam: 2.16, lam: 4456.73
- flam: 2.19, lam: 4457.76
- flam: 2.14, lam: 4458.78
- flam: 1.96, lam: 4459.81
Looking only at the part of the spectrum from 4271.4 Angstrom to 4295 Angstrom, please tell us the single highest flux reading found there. 2.42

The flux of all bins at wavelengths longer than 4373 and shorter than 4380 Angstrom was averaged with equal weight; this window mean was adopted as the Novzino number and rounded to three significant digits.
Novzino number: 2.50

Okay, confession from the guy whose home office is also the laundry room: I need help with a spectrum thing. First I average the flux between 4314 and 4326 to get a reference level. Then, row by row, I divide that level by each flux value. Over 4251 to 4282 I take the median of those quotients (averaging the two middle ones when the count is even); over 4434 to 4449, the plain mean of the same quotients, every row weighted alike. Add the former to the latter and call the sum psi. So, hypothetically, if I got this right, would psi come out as 2.41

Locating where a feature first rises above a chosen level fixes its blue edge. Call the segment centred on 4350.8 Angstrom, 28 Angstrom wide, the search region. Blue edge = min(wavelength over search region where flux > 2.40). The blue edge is 4337.27 Angstrom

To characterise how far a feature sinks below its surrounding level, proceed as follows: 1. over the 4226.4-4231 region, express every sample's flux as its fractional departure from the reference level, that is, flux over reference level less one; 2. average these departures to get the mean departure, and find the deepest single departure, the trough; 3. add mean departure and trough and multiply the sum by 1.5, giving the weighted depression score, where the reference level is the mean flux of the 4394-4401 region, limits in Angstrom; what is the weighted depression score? -0.27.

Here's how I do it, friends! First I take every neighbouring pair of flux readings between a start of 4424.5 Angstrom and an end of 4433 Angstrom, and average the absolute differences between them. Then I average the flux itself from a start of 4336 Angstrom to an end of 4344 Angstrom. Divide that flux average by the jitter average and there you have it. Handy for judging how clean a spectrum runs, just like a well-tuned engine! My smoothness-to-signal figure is 49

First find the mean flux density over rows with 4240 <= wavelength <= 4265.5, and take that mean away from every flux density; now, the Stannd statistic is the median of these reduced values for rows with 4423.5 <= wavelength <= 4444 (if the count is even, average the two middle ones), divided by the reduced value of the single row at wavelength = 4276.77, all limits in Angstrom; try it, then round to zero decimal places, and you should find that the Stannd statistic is -3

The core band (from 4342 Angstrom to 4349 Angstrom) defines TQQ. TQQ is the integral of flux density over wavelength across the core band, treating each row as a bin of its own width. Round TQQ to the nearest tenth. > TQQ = 20.3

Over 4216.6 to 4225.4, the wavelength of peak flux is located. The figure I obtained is 4219.07 Angstrom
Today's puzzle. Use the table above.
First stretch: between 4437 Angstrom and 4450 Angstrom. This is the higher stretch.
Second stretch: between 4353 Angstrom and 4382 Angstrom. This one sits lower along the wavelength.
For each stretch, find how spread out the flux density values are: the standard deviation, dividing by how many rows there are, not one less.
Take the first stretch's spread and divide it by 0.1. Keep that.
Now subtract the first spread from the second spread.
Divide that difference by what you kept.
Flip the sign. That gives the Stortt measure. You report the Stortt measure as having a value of -0.103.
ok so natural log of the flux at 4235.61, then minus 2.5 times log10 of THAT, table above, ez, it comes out 0.234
